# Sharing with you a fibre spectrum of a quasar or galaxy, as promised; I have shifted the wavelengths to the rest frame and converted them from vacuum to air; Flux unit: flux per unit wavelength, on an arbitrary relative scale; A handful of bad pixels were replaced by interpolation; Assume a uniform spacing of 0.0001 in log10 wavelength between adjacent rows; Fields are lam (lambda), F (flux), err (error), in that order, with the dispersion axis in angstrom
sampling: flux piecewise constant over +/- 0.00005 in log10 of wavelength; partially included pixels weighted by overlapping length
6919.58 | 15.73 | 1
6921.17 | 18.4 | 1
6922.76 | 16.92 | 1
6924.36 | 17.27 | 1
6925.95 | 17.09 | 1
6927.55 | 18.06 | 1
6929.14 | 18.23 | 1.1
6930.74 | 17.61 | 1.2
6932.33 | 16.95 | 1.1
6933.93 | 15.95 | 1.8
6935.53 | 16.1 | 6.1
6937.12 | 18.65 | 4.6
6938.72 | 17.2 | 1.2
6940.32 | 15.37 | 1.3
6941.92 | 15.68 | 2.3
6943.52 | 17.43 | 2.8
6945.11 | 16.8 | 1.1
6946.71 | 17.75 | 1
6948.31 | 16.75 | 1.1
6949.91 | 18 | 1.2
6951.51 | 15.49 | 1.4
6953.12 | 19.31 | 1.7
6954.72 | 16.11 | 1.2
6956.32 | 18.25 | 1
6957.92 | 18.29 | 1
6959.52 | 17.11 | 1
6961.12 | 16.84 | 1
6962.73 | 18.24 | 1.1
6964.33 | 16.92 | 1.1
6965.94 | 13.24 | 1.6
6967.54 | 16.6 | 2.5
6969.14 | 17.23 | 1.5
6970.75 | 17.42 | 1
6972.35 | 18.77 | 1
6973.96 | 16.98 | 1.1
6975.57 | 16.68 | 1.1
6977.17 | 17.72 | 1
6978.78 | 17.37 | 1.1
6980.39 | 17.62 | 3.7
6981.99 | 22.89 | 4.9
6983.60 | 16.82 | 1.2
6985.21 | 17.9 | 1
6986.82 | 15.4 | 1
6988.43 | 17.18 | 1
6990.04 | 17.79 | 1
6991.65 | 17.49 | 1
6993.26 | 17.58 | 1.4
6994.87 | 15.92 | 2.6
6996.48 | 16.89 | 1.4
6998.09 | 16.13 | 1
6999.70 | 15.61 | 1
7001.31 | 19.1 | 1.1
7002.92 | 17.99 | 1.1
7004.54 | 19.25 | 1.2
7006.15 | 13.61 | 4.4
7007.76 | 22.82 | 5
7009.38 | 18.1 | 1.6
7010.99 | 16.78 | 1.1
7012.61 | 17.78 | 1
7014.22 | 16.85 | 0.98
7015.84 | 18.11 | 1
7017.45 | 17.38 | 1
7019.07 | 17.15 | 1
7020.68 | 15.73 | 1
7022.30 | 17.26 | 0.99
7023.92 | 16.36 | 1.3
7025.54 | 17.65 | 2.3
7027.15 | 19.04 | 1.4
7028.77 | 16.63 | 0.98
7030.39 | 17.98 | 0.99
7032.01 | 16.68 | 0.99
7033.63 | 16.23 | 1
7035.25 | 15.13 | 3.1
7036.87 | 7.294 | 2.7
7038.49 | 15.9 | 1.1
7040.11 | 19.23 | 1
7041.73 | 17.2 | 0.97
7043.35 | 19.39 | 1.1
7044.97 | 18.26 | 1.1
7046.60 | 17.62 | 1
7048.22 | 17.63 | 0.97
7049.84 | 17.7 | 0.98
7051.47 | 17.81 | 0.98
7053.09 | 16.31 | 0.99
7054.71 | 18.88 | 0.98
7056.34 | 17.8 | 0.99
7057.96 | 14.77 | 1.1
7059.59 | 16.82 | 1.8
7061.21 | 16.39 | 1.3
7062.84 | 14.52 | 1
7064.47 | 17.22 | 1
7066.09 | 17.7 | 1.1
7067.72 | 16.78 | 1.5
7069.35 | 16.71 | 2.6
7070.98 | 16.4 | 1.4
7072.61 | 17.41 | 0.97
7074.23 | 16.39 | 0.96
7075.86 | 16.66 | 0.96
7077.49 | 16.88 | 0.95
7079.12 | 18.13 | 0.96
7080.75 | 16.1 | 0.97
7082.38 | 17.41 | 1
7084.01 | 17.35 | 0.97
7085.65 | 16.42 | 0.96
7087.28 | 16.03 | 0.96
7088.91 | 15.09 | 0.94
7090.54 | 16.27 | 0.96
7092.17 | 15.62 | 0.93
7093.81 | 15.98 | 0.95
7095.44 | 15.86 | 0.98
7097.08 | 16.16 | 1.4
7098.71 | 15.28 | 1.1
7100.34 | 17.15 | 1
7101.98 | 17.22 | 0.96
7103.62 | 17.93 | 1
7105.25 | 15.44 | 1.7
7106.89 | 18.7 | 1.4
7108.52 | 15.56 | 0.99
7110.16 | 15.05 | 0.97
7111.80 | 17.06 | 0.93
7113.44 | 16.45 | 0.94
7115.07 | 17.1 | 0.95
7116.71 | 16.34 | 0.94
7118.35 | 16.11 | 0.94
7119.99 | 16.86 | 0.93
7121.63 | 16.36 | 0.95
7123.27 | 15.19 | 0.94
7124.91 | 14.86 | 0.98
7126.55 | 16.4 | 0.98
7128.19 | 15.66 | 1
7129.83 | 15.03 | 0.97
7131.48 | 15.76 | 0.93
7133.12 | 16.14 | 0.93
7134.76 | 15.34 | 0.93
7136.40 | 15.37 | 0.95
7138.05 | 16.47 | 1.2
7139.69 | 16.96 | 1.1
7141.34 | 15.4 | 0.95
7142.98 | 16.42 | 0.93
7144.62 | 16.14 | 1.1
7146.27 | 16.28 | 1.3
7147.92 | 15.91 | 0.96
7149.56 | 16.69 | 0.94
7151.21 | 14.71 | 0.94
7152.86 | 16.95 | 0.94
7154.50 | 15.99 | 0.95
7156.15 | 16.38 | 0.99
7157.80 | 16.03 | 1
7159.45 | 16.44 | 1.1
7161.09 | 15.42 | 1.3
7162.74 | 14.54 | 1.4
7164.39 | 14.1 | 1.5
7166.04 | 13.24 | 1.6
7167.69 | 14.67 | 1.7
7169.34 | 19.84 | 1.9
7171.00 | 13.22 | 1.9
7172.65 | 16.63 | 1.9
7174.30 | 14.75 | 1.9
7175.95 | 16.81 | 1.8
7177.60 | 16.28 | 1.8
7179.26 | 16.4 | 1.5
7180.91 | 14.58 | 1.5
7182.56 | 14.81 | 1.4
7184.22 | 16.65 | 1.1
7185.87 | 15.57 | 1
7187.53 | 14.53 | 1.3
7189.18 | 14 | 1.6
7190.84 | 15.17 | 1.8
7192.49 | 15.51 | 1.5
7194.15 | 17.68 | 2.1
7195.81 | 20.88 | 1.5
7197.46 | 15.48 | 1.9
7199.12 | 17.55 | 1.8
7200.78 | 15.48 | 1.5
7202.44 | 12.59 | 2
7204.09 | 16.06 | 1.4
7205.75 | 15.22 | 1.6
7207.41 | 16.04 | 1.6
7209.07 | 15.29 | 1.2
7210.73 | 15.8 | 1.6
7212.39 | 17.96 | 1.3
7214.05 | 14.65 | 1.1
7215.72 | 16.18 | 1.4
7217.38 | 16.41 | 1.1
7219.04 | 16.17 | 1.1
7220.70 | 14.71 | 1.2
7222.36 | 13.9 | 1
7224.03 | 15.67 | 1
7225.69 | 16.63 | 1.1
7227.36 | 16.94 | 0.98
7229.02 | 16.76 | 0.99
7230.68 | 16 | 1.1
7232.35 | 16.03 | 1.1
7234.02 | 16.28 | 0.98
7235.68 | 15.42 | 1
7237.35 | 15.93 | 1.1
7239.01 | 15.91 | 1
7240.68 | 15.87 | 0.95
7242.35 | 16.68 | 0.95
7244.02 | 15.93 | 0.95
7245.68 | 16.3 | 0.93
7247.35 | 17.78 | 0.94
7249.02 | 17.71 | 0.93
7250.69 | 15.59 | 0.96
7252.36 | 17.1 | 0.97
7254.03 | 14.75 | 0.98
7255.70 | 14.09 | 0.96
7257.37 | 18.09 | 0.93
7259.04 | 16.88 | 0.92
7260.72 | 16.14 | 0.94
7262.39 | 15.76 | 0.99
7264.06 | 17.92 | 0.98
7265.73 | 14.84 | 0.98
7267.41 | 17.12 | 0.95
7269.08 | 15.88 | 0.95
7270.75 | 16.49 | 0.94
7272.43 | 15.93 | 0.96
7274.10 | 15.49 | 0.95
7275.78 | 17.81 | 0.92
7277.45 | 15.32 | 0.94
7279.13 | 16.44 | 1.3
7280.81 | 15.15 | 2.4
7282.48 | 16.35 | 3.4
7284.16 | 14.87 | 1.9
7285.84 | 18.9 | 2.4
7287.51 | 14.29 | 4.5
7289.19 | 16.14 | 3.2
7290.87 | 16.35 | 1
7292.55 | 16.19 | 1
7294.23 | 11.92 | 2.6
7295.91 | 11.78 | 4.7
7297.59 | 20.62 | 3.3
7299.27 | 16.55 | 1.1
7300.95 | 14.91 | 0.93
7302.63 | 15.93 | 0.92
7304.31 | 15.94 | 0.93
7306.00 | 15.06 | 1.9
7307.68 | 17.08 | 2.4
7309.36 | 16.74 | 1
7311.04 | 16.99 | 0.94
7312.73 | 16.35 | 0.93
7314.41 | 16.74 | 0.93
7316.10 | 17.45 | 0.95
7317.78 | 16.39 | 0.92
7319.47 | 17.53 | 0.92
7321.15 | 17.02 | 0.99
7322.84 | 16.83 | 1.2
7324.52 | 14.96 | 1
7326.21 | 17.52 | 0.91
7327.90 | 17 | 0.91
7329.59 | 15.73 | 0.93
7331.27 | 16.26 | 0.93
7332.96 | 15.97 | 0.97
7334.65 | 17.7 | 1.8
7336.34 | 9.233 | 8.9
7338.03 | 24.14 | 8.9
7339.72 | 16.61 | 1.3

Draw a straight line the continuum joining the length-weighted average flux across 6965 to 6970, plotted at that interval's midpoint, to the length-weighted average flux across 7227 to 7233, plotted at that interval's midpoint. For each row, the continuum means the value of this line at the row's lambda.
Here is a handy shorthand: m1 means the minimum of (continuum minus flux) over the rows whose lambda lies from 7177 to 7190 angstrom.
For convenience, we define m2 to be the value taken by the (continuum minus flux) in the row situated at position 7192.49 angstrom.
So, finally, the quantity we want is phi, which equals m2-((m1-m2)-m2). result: 2.8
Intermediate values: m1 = -0.4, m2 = 0.8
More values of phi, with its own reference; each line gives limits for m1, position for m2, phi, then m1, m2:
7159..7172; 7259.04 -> 2.4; -3.6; -0.4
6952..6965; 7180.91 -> 8.7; -3.6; 1.7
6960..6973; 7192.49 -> 5.5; -3.0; 0.8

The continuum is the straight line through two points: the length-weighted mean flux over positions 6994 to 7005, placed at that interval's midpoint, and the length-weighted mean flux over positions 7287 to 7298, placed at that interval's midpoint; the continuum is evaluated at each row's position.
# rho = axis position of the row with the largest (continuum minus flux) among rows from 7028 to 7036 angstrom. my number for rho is 7035.25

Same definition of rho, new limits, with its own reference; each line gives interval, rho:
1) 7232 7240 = 7235.68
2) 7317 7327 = 7324.52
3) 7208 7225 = 7222.36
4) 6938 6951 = 6940.32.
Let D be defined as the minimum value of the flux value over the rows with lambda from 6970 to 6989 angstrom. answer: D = 15.4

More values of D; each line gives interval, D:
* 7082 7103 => 15.09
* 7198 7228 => 12.59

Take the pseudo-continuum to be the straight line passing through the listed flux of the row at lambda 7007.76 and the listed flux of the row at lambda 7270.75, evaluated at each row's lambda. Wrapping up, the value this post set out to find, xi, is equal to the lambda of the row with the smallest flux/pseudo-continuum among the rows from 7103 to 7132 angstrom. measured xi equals 7110.16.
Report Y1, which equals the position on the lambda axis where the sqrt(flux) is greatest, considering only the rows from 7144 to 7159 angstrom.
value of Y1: 7152.86 angstrom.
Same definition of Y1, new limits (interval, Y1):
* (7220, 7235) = 7227.36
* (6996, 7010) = 7007.76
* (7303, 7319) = 7316.10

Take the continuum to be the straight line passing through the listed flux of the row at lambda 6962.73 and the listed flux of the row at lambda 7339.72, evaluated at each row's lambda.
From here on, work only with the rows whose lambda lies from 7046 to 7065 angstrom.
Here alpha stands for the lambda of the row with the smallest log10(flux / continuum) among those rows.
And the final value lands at 7062.84 angstrom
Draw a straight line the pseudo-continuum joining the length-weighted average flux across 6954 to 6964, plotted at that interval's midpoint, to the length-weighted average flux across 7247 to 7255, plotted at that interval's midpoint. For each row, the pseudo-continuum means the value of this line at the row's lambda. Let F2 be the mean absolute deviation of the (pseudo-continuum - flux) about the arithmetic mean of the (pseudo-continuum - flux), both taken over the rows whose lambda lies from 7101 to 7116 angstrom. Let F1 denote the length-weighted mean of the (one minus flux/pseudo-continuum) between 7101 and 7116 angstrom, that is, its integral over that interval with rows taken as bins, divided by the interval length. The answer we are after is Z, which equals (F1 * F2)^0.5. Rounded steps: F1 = 0.01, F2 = 0.97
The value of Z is 0.12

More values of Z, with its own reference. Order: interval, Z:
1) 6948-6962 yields 0.08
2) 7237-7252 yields 0.04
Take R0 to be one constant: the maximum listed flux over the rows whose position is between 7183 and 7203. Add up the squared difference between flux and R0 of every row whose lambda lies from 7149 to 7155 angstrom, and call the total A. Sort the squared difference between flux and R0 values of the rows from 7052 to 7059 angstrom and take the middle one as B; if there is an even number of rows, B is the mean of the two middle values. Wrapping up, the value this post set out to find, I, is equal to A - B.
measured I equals 80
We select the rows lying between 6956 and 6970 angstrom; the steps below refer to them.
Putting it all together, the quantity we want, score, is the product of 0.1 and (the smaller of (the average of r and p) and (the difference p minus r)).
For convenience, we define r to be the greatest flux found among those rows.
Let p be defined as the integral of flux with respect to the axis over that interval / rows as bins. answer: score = 13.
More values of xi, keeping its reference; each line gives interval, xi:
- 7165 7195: 7166.04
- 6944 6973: 6965.94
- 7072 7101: 7088.91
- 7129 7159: 7129.83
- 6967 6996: 6986.82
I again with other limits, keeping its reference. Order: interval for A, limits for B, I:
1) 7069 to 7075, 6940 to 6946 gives 48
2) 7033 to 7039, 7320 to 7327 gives 248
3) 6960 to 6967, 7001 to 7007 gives 92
